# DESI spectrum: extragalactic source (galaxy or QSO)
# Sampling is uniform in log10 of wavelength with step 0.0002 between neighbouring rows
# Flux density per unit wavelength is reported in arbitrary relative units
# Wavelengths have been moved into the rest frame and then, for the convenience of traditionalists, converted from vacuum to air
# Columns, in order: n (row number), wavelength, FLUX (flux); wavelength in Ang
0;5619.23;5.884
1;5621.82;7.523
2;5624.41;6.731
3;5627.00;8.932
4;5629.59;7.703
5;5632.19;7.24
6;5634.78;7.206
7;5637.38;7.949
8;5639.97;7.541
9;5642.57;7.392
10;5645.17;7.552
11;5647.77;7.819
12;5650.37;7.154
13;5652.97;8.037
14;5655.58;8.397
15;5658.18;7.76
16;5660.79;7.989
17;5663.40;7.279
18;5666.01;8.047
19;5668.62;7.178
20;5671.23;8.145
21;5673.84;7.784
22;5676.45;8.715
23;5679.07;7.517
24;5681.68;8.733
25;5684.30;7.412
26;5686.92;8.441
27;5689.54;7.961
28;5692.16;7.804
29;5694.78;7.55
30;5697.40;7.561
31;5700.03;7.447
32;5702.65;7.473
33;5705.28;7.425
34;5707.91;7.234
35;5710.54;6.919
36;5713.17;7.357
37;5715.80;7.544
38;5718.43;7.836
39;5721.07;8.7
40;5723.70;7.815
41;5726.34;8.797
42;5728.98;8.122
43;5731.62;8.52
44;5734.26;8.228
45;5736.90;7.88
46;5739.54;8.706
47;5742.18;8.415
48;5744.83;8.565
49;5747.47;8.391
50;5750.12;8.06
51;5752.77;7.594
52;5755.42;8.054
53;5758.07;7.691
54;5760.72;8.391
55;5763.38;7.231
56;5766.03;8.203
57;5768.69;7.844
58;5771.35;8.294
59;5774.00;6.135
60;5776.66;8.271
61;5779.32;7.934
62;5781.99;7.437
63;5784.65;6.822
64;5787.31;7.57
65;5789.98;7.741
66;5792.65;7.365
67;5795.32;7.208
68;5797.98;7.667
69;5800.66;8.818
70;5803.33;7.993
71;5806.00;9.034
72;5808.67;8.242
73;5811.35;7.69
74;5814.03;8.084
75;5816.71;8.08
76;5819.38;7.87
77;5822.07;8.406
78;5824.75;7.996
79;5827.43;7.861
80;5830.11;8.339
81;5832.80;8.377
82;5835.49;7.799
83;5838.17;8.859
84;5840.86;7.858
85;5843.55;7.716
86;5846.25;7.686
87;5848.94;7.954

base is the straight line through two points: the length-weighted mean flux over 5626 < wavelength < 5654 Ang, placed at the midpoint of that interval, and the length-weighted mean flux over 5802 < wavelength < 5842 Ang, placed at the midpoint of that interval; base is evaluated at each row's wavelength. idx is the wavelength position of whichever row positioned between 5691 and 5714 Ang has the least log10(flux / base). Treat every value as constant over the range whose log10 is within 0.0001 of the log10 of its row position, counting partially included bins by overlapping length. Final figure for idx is 5710.54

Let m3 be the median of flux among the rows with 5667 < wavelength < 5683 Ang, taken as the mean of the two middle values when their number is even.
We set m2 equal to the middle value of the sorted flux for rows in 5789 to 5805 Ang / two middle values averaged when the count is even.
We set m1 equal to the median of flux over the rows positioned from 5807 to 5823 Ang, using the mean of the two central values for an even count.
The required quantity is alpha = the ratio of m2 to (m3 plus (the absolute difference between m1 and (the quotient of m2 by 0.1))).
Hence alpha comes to 0.1002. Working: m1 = 8.1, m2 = 7.7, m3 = 7.96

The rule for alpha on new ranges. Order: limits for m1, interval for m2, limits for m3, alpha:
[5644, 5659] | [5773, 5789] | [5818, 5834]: 0.0995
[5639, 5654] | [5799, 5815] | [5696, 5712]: 0.1001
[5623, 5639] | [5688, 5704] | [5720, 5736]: 0.0988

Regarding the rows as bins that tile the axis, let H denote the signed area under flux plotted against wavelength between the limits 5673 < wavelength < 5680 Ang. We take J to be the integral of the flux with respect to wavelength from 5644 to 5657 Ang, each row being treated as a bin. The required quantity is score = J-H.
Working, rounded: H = 56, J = 101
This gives 45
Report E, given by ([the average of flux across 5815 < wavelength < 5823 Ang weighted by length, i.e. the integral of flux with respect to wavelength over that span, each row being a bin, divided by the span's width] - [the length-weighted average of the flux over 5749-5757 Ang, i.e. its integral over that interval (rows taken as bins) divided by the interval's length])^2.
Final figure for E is 0.04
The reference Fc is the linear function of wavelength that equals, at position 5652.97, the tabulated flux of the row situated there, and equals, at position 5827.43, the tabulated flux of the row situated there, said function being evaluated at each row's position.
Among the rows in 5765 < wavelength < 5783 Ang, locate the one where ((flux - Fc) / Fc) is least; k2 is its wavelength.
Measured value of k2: 5774.00 Ang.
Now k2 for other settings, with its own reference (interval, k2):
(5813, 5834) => 5827.43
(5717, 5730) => 5723.70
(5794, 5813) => 5795.32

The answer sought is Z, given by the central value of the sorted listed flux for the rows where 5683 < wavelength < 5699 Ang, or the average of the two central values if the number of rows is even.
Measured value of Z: 7.68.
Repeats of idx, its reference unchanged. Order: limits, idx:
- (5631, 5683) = 5668.62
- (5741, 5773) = 5763.38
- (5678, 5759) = 5710.54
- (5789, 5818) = 5795.32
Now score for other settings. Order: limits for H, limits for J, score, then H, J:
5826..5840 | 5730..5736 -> -65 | 115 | 50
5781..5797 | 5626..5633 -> -62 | 118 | 56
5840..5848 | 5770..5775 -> -26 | 62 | 36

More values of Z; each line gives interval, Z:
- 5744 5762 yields 8.06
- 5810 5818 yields 8.08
